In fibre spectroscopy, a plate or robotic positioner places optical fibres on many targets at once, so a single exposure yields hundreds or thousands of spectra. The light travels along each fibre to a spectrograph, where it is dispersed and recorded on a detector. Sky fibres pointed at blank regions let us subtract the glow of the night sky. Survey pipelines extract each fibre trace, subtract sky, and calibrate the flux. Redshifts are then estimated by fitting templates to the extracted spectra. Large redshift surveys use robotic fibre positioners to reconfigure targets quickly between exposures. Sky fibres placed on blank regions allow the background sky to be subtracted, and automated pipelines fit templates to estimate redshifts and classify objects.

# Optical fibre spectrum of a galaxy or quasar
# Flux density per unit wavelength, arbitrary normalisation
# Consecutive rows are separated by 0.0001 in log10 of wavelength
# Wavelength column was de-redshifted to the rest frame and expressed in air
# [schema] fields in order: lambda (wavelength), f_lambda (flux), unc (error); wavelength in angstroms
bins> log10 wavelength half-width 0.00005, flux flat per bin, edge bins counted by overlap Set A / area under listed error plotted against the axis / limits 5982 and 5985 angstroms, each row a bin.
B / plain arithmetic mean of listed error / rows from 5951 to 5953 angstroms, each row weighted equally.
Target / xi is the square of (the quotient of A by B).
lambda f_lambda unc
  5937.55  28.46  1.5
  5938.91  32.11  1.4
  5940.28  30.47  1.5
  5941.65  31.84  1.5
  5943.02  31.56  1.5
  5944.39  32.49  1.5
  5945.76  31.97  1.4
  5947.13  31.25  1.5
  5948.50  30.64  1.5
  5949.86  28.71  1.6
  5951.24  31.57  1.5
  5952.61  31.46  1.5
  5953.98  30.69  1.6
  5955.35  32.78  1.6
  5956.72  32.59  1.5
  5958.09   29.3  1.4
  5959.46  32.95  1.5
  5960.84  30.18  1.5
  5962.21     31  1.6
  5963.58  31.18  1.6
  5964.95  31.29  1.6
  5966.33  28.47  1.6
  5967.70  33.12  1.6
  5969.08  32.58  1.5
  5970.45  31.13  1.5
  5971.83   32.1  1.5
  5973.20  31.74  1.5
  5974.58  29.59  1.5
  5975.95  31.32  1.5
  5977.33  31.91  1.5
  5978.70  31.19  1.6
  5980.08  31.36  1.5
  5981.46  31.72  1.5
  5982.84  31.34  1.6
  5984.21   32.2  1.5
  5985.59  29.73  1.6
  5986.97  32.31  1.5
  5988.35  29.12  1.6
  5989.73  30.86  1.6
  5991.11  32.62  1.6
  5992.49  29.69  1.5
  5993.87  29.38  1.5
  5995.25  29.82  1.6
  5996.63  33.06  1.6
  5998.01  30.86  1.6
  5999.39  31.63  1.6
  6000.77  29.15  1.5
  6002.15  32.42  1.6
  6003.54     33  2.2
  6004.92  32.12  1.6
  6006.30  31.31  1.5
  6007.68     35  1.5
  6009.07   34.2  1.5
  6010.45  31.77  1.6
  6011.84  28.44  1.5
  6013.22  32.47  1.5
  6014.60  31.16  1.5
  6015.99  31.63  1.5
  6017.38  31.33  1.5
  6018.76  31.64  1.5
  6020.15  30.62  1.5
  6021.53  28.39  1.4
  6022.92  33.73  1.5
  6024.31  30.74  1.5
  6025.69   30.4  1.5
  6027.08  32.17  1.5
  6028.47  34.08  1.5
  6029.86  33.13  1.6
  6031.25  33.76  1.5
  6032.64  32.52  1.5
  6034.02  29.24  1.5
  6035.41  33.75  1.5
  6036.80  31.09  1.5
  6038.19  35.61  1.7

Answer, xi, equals 9.6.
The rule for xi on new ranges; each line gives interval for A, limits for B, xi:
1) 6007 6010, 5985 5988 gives 8.5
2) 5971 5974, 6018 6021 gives 9.0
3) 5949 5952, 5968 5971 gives 9.6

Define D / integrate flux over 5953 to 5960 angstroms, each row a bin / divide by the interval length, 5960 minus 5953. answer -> 31.7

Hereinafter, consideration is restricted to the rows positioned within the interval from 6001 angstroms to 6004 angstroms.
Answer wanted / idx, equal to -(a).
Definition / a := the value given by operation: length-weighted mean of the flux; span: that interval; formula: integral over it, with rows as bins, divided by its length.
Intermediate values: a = 32.1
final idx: -32.1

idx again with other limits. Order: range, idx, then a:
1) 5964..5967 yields -30.0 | 30.0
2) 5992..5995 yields -29.6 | 29.6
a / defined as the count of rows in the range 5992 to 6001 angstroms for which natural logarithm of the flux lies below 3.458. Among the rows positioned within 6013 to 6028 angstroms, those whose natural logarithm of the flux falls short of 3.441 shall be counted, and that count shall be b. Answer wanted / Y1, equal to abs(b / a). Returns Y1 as 0.83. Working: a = 6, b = 5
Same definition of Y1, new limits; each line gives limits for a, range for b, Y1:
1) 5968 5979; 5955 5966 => 0.80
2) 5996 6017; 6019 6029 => 0.57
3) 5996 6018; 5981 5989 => 0.25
